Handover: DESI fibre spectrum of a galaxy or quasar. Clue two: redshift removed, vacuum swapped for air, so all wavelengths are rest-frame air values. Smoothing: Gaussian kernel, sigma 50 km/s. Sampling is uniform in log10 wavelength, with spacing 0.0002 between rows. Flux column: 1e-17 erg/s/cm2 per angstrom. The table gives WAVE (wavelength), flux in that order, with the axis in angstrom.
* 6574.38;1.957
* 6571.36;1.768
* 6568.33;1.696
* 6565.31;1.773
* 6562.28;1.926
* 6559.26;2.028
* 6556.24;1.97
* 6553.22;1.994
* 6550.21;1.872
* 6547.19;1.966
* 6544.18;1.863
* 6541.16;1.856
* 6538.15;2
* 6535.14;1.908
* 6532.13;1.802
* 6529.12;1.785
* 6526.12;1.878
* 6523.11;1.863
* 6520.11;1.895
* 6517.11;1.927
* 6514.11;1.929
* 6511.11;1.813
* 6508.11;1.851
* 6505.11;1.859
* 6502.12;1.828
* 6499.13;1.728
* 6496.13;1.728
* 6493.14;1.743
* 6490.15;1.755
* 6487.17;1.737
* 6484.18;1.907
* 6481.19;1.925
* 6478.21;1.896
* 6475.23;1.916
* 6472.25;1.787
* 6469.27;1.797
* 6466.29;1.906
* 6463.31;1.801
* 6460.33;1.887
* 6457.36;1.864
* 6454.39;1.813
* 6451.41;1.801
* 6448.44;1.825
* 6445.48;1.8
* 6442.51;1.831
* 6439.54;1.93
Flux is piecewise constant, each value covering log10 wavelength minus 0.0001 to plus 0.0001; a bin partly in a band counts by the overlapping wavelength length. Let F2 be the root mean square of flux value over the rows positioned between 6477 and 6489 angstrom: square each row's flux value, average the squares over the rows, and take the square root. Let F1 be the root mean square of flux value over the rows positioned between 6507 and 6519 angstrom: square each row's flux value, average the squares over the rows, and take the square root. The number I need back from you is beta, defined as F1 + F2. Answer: 3.75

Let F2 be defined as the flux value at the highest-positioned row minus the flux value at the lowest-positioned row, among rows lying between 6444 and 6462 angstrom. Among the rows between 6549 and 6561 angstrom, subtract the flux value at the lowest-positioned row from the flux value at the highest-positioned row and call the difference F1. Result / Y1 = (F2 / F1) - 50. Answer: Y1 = -49.4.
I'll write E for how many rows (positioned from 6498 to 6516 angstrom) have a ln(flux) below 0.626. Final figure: 5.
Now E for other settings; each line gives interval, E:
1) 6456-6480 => 4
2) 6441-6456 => 5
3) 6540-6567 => 3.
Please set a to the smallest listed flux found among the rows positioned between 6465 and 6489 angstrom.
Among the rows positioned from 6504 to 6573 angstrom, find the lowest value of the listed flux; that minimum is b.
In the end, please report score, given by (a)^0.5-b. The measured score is -0.38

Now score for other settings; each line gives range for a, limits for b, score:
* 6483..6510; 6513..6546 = -0.47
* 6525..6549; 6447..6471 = -0.46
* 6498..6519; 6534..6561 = -0.54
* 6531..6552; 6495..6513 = -0.39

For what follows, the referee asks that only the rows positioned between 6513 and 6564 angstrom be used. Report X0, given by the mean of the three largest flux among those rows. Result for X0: 2.01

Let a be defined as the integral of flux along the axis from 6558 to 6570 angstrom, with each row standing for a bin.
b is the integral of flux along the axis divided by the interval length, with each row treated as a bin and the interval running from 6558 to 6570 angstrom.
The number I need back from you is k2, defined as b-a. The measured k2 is -20.4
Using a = 22.20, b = 1.85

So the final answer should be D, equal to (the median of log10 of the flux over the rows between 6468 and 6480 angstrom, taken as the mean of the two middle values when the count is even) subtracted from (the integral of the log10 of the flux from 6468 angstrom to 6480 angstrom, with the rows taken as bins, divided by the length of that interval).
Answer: 0.001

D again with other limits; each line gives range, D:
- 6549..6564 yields -0.003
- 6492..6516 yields -0.002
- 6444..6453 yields 0.002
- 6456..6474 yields 0.002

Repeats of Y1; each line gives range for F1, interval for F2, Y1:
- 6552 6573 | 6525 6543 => -49.9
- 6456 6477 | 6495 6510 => -47.6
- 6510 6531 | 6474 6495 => -43.8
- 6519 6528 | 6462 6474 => -49.2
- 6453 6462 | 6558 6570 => -54.5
